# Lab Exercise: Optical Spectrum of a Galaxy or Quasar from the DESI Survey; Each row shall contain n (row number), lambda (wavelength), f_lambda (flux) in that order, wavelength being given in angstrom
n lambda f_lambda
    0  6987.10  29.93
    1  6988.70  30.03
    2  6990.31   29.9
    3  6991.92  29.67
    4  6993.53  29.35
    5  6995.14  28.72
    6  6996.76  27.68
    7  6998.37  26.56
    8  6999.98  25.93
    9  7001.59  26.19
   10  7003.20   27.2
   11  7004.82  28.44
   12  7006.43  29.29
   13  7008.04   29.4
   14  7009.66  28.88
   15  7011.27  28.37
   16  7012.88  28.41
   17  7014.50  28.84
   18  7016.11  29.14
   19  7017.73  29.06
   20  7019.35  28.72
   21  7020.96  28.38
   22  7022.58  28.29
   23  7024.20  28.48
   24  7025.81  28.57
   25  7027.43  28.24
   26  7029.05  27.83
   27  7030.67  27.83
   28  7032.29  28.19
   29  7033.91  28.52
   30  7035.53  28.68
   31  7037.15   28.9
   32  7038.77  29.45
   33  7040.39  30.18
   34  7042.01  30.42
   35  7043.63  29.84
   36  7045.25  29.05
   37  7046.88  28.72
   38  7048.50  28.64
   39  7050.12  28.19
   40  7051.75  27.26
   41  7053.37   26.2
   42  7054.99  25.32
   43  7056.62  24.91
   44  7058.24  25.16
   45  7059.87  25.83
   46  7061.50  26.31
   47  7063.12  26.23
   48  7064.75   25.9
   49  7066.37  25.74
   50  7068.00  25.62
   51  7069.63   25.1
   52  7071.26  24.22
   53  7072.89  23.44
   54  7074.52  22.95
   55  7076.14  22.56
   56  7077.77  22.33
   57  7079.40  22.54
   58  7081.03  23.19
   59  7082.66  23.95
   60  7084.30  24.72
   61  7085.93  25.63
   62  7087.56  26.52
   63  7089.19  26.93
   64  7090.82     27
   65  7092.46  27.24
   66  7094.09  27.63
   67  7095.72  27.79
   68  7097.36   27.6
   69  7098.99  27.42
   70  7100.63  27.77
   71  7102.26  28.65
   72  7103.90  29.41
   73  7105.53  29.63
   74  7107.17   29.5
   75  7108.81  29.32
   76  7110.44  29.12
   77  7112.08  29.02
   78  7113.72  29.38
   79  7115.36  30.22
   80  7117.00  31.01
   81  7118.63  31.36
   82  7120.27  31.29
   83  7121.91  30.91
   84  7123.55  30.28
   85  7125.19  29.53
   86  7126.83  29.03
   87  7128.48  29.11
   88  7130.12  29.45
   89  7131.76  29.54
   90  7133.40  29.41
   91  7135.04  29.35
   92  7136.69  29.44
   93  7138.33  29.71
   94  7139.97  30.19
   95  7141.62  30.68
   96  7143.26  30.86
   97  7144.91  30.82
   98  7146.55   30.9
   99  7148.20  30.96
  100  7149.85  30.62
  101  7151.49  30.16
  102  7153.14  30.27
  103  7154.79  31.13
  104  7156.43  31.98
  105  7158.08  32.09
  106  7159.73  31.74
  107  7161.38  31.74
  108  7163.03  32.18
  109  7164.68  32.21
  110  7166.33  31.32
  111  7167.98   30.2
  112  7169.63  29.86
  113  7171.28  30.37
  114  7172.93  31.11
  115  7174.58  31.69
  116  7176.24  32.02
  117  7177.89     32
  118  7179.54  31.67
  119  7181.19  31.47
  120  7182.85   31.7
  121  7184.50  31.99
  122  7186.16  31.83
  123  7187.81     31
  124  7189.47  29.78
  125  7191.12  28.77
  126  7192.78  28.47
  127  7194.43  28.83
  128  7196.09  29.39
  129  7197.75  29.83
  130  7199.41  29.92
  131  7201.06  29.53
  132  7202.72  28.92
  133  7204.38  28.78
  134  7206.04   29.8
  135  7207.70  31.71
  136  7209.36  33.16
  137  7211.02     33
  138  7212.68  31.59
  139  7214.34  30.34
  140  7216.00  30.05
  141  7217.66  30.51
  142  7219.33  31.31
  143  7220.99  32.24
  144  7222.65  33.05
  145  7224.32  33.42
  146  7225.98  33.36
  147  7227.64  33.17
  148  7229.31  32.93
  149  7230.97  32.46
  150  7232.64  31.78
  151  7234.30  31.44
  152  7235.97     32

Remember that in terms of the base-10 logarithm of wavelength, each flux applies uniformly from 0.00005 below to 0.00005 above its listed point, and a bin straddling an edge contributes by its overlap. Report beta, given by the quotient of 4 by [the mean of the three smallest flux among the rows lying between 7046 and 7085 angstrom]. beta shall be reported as 0.178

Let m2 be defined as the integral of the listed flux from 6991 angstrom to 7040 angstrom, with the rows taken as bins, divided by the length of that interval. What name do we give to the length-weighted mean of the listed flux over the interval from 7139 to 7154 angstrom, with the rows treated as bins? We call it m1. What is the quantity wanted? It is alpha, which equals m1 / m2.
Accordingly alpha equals 1.08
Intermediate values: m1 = 30.6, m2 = 28.4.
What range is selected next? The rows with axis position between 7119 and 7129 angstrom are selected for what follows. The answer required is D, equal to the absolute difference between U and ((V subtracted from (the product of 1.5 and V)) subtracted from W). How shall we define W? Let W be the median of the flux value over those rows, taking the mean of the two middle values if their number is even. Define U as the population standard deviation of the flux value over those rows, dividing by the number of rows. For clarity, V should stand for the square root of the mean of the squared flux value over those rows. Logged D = 14.0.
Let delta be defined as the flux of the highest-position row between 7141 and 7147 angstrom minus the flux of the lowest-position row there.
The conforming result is 0.2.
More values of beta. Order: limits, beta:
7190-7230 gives 0.140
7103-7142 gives 0.138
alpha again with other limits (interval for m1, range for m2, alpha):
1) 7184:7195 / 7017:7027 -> 1.05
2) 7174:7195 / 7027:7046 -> 1.07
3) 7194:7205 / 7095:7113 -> 1.02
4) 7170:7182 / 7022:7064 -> 1.13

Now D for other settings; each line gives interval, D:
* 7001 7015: 13.3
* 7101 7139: 13.8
